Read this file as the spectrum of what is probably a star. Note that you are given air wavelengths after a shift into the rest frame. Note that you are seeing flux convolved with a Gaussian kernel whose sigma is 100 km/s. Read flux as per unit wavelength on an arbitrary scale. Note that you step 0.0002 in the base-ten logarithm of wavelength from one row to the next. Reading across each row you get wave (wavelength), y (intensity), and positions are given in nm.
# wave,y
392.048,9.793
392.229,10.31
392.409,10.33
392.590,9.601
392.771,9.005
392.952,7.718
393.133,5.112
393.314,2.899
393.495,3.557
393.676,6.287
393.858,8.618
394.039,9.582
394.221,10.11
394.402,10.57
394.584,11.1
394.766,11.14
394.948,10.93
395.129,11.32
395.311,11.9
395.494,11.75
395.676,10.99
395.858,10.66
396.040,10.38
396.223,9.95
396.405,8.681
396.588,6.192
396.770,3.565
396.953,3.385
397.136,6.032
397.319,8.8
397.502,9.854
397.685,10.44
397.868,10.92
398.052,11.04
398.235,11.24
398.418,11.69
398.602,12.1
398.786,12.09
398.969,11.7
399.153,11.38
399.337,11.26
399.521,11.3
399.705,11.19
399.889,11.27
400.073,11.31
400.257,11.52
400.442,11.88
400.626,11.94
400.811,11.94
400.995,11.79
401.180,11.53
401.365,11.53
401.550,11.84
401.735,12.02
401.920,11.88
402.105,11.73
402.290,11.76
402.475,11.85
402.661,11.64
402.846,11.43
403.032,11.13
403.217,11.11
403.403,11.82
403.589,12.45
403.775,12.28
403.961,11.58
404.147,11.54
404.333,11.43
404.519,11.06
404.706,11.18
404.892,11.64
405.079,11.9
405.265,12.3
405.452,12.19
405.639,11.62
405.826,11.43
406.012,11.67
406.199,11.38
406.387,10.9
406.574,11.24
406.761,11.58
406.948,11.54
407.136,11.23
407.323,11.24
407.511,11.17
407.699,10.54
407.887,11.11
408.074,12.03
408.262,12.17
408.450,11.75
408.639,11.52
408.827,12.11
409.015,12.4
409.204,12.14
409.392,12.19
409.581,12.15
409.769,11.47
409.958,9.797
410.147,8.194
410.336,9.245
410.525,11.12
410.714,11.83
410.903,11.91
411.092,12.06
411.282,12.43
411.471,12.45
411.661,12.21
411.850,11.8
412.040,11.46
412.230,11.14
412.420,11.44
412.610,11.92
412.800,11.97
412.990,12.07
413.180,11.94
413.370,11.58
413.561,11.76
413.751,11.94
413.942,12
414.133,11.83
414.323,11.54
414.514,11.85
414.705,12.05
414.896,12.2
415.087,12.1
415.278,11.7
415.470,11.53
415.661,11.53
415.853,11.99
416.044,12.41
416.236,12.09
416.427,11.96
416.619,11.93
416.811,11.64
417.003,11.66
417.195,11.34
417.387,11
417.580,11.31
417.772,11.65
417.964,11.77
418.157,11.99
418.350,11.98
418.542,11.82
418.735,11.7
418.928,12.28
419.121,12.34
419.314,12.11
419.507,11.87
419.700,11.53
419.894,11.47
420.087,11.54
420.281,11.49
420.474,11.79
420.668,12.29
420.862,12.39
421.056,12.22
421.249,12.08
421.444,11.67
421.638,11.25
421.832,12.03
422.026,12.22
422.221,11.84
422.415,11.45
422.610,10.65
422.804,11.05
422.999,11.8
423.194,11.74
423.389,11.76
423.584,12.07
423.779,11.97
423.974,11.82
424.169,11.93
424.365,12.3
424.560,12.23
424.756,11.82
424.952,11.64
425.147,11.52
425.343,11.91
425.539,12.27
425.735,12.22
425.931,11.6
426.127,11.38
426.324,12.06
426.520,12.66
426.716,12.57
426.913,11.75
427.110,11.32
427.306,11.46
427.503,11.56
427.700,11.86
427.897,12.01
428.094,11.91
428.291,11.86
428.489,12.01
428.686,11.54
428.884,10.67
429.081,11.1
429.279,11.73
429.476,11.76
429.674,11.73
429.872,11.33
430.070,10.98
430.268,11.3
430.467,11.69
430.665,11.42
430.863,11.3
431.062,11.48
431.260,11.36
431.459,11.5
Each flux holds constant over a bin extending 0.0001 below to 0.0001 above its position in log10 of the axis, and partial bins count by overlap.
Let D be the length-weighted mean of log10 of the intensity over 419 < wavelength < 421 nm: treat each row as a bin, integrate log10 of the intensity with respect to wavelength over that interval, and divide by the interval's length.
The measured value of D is 1.07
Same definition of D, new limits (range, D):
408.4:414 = 1.06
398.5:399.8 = 1.06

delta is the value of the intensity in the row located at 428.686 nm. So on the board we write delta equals 11.54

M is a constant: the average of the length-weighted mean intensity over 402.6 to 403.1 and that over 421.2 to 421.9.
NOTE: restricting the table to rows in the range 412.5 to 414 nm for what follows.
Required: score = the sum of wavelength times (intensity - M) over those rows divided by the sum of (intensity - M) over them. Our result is 413.24 nm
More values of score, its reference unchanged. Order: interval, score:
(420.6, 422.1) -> 421.20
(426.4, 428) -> 426.90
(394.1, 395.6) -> 394.39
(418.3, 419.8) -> 418.98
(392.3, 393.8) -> 393.23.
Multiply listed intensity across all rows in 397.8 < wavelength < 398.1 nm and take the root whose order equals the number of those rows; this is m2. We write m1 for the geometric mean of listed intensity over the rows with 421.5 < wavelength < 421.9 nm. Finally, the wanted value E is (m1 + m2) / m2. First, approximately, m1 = 11.6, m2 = 11.0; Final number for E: 2.06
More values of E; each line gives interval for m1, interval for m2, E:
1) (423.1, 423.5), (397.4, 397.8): 2.16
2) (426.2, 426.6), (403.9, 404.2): 2.07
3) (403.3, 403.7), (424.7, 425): 2.03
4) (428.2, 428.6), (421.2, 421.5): 2.01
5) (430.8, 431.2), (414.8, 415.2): 1.94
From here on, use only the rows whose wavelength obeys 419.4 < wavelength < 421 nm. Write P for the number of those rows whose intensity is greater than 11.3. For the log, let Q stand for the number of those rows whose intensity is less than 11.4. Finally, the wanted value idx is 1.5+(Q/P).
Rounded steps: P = 8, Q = 0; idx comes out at 1.50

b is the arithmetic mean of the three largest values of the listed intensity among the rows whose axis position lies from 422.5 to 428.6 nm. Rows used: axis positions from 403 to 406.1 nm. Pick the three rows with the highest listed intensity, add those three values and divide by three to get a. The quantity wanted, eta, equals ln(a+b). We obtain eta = 3.21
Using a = 12.3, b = 12.5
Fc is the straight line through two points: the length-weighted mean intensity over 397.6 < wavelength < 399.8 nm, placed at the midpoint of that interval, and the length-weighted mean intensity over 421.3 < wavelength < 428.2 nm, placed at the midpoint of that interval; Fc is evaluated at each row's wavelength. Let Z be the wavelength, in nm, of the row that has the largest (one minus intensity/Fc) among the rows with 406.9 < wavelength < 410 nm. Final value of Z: 409.958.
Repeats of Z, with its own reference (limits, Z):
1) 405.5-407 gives 406.387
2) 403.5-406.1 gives 404.519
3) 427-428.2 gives 427.110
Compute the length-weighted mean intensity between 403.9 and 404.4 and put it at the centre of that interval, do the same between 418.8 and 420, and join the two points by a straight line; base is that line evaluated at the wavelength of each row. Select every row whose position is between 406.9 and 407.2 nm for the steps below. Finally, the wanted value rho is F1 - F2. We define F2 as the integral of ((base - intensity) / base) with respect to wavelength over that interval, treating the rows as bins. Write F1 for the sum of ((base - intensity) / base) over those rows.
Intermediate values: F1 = 0.04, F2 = 0.006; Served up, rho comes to 0.03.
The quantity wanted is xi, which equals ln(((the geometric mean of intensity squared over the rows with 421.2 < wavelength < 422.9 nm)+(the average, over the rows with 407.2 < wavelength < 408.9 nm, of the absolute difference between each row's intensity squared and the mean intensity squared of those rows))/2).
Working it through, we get 4.28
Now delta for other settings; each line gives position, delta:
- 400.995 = 11.79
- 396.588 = 6.192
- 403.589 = 12.45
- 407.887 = 11.11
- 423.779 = 11.97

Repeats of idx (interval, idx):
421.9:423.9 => 1.75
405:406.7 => 1.93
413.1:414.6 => 1.50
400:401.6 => 1.61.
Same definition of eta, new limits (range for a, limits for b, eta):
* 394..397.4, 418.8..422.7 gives 3.18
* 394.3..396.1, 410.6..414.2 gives 3.18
